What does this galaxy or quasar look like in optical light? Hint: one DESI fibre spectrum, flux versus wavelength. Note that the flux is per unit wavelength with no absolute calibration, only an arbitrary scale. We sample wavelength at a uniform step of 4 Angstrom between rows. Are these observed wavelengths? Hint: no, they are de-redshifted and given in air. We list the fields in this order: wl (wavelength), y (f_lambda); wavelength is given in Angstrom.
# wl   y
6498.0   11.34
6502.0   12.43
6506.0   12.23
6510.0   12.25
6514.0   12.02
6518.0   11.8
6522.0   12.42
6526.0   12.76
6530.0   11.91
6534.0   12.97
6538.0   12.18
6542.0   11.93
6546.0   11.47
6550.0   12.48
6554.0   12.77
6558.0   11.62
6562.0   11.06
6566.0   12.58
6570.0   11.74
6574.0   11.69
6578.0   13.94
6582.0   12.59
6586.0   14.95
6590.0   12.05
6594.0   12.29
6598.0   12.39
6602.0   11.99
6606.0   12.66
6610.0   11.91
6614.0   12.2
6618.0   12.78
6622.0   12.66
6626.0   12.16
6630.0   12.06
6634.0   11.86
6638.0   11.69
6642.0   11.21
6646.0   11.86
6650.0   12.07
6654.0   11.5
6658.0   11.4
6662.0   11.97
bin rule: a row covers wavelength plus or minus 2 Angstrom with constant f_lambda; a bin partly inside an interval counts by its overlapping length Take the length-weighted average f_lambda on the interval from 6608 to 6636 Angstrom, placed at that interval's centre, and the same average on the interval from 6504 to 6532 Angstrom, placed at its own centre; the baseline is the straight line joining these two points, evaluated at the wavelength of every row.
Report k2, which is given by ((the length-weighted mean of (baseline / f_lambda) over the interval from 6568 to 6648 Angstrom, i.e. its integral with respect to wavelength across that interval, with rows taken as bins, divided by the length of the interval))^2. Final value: 0.99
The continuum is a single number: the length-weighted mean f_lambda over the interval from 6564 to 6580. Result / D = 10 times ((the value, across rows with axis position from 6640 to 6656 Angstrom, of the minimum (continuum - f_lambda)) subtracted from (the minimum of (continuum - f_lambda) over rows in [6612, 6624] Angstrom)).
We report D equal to -7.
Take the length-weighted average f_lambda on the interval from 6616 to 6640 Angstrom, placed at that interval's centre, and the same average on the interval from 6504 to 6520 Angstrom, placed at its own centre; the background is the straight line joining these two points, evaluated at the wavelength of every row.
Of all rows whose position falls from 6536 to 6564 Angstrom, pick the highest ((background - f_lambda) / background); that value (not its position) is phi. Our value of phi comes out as 0.088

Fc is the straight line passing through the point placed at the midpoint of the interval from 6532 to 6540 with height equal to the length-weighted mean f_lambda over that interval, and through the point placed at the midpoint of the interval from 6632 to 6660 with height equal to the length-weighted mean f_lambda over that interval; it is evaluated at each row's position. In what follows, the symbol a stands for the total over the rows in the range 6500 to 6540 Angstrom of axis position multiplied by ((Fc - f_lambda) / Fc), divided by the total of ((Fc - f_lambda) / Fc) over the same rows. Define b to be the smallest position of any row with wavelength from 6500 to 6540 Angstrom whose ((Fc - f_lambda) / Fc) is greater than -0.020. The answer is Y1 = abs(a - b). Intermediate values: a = 6515.4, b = 6502.0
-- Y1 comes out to 13.4 Angstrom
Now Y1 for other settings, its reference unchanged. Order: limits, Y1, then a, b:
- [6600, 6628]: 15.2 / 6617.2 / 6602.0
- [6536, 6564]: 13.9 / 6551.9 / 6538.0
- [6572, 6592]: 9.9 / 6583.9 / 6574.0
